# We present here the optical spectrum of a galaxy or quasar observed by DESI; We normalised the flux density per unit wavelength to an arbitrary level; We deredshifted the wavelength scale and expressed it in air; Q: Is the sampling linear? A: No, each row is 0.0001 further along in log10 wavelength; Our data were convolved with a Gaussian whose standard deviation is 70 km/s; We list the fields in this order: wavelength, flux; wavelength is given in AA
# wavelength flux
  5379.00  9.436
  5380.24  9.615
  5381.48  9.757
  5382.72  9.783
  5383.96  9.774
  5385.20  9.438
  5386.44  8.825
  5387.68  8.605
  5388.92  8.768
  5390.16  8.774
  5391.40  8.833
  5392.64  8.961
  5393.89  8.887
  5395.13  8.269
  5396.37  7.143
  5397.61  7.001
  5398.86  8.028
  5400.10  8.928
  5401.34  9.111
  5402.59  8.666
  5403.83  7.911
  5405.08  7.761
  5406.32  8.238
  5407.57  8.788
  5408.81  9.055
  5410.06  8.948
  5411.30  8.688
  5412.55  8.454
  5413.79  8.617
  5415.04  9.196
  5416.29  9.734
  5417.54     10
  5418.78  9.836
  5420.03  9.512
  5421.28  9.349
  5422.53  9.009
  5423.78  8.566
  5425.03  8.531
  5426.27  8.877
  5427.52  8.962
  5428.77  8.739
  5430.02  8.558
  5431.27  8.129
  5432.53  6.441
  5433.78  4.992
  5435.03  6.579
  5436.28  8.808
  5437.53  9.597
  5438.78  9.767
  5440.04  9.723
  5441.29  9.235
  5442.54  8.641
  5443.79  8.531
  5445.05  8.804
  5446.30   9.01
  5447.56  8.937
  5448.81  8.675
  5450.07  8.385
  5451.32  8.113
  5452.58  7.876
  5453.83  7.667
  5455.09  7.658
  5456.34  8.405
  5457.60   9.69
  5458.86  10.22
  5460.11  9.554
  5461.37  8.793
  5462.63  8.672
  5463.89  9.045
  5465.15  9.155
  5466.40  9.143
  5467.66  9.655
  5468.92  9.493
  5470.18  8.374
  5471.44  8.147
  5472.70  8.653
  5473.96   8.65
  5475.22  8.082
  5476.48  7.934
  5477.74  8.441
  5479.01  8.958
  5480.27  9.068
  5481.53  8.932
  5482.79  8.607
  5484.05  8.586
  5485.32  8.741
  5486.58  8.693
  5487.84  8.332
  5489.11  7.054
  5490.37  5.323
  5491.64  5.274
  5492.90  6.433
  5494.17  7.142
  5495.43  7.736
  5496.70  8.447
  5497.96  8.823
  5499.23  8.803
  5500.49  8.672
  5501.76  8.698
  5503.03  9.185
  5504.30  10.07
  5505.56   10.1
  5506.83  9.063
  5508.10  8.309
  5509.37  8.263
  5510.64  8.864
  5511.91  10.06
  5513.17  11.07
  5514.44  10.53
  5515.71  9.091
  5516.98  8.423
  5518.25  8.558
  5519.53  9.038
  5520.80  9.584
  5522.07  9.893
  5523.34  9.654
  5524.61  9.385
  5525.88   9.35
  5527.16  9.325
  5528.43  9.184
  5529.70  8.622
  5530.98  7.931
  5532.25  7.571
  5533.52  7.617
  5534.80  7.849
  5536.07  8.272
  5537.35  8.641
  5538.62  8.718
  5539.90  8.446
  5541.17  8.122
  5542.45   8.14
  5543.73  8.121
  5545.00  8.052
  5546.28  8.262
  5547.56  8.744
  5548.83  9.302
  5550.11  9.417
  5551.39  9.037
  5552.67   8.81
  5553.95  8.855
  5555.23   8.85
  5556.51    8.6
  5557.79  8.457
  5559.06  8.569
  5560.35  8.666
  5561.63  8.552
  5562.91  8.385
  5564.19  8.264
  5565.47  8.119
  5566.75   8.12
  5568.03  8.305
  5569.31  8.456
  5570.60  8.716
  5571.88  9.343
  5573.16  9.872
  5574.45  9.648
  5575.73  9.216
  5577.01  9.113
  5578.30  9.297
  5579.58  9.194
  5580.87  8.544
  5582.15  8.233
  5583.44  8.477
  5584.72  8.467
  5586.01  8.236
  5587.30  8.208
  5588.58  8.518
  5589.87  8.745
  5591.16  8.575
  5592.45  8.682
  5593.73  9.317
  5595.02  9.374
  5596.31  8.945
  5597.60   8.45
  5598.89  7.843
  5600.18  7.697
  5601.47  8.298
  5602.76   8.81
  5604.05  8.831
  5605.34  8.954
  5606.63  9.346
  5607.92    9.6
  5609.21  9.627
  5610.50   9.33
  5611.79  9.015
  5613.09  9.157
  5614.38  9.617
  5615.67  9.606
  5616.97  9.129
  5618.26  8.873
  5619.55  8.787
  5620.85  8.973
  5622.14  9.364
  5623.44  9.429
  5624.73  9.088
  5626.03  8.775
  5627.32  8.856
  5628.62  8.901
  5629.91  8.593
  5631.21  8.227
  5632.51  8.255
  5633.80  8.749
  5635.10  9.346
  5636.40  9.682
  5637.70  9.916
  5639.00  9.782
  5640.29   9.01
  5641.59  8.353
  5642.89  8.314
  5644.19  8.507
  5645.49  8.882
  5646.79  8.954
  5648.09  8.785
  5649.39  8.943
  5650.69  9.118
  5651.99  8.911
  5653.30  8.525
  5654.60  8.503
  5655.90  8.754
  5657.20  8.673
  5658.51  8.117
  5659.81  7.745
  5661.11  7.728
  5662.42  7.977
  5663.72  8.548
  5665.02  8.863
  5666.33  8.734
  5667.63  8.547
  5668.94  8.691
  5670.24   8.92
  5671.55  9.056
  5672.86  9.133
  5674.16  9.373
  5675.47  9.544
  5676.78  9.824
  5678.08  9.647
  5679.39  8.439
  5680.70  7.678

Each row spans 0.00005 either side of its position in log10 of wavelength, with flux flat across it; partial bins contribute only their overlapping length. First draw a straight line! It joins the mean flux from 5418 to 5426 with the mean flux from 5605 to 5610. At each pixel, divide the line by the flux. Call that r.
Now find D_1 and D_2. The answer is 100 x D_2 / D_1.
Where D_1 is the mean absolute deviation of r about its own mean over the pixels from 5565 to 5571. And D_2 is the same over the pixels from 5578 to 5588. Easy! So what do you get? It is 159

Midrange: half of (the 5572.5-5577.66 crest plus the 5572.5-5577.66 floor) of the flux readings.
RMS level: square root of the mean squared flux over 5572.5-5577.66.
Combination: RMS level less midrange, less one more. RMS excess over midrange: -1.03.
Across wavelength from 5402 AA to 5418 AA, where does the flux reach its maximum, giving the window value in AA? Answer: 5417.54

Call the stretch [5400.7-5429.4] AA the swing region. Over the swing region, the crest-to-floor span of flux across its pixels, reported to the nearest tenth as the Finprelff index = 2.2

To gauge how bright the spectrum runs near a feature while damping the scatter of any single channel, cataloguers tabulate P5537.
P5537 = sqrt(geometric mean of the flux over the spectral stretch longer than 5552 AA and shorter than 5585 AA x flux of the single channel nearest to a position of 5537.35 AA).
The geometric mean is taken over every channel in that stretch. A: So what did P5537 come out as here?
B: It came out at 8.68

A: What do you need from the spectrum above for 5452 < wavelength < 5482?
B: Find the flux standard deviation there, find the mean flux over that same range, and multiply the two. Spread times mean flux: 6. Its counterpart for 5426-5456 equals 9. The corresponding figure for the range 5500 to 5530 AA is 7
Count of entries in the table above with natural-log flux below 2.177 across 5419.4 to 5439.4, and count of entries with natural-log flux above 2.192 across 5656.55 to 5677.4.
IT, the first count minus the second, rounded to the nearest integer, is 4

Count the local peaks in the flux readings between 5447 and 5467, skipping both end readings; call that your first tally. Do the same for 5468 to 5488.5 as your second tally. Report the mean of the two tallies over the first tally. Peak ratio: 1.25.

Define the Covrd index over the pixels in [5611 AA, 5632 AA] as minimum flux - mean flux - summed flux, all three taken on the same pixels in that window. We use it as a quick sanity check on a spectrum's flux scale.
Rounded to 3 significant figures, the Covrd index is -145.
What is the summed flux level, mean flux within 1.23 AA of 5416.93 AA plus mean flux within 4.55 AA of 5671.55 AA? 18.9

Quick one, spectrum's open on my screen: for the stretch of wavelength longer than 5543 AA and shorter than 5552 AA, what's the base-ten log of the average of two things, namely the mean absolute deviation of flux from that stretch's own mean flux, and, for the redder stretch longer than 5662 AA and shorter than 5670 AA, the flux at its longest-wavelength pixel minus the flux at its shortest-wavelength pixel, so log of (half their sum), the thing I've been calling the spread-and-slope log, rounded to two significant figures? -0.22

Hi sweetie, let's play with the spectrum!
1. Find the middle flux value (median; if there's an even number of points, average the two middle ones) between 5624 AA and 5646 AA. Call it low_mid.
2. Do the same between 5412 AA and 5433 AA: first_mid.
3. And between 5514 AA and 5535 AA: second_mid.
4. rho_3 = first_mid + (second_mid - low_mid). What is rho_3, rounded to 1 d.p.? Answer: 9.1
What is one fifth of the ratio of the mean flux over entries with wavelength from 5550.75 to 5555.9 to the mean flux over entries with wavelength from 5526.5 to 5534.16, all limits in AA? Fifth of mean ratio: 0.212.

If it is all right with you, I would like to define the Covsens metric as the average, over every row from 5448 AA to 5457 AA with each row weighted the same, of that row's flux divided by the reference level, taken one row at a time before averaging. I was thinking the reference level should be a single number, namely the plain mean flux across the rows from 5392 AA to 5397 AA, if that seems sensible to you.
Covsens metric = 0.98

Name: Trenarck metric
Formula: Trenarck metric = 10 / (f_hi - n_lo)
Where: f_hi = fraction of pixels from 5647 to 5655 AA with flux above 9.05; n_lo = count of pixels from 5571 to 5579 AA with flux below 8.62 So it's 60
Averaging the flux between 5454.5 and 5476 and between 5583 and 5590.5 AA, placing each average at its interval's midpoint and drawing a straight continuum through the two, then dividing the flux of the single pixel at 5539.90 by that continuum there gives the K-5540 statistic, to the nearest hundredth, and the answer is 0.98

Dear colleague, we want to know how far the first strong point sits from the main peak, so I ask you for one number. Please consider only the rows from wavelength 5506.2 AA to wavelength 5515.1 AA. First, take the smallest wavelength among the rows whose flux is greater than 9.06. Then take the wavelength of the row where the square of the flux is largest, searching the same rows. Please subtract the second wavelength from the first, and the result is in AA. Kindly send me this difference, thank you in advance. -6.3 AA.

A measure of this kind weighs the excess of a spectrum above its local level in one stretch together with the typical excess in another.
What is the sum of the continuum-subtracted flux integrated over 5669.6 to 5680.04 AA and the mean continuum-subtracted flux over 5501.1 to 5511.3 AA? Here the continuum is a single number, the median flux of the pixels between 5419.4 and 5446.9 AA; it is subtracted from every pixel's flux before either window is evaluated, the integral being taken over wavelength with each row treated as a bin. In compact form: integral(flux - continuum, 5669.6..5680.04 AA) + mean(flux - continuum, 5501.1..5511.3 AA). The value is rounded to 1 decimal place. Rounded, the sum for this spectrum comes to 4.8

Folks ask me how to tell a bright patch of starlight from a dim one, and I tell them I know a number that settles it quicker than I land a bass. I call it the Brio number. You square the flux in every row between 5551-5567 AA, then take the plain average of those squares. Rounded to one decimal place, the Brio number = 73.4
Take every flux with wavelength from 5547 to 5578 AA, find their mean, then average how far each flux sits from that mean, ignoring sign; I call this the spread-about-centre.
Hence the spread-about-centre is 0.38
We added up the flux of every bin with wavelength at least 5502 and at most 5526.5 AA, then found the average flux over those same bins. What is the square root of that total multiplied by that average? 40.9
